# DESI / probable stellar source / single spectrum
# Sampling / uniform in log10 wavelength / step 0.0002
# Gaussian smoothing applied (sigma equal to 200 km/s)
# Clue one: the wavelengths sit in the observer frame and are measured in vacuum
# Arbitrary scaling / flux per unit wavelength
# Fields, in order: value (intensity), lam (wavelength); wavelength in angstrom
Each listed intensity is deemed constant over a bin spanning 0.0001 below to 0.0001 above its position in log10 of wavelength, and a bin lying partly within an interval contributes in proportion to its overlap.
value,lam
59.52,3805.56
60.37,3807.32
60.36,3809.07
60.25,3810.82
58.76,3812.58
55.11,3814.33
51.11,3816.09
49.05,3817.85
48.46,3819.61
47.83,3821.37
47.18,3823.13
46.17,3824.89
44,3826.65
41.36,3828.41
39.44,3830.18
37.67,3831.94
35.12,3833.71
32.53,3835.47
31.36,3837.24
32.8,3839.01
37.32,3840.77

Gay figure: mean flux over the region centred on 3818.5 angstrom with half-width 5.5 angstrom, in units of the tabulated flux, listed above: 50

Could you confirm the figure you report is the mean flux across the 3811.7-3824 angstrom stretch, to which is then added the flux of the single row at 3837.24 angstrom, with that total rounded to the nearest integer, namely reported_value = 82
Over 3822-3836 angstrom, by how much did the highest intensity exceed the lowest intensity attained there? 15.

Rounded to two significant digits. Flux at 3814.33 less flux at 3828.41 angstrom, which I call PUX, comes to 14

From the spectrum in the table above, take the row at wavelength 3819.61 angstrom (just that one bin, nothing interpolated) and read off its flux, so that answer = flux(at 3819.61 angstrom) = 48.46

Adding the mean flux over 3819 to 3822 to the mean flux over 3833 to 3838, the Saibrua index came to 81.1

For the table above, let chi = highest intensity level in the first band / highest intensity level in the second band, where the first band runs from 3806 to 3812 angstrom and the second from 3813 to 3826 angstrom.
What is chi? 1.10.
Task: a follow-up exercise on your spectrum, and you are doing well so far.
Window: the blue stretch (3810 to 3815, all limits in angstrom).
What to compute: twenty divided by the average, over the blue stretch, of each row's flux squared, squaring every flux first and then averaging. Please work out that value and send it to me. 0.0059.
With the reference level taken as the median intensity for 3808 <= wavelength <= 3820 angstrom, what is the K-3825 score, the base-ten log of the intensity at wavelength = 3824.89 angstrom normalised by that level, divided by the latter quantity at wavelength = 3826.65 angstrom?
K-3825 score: 0.79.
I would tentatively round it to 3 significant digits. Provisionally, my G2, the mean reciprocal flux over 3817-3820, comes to 0.0205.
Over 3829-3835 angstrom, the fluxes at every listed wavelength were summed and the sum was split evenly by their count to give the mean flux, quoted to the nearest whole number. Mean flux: 37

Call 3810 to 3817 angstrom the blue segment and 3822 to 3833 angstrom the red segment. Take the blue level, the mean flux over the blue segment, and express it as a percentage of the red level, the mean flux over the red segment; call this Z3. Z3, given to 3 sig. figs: 132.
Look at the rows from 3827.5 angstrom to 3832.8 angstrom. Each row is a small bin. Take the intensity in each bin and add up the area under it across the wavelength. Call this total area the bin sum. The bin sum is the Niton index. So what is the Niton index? 209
